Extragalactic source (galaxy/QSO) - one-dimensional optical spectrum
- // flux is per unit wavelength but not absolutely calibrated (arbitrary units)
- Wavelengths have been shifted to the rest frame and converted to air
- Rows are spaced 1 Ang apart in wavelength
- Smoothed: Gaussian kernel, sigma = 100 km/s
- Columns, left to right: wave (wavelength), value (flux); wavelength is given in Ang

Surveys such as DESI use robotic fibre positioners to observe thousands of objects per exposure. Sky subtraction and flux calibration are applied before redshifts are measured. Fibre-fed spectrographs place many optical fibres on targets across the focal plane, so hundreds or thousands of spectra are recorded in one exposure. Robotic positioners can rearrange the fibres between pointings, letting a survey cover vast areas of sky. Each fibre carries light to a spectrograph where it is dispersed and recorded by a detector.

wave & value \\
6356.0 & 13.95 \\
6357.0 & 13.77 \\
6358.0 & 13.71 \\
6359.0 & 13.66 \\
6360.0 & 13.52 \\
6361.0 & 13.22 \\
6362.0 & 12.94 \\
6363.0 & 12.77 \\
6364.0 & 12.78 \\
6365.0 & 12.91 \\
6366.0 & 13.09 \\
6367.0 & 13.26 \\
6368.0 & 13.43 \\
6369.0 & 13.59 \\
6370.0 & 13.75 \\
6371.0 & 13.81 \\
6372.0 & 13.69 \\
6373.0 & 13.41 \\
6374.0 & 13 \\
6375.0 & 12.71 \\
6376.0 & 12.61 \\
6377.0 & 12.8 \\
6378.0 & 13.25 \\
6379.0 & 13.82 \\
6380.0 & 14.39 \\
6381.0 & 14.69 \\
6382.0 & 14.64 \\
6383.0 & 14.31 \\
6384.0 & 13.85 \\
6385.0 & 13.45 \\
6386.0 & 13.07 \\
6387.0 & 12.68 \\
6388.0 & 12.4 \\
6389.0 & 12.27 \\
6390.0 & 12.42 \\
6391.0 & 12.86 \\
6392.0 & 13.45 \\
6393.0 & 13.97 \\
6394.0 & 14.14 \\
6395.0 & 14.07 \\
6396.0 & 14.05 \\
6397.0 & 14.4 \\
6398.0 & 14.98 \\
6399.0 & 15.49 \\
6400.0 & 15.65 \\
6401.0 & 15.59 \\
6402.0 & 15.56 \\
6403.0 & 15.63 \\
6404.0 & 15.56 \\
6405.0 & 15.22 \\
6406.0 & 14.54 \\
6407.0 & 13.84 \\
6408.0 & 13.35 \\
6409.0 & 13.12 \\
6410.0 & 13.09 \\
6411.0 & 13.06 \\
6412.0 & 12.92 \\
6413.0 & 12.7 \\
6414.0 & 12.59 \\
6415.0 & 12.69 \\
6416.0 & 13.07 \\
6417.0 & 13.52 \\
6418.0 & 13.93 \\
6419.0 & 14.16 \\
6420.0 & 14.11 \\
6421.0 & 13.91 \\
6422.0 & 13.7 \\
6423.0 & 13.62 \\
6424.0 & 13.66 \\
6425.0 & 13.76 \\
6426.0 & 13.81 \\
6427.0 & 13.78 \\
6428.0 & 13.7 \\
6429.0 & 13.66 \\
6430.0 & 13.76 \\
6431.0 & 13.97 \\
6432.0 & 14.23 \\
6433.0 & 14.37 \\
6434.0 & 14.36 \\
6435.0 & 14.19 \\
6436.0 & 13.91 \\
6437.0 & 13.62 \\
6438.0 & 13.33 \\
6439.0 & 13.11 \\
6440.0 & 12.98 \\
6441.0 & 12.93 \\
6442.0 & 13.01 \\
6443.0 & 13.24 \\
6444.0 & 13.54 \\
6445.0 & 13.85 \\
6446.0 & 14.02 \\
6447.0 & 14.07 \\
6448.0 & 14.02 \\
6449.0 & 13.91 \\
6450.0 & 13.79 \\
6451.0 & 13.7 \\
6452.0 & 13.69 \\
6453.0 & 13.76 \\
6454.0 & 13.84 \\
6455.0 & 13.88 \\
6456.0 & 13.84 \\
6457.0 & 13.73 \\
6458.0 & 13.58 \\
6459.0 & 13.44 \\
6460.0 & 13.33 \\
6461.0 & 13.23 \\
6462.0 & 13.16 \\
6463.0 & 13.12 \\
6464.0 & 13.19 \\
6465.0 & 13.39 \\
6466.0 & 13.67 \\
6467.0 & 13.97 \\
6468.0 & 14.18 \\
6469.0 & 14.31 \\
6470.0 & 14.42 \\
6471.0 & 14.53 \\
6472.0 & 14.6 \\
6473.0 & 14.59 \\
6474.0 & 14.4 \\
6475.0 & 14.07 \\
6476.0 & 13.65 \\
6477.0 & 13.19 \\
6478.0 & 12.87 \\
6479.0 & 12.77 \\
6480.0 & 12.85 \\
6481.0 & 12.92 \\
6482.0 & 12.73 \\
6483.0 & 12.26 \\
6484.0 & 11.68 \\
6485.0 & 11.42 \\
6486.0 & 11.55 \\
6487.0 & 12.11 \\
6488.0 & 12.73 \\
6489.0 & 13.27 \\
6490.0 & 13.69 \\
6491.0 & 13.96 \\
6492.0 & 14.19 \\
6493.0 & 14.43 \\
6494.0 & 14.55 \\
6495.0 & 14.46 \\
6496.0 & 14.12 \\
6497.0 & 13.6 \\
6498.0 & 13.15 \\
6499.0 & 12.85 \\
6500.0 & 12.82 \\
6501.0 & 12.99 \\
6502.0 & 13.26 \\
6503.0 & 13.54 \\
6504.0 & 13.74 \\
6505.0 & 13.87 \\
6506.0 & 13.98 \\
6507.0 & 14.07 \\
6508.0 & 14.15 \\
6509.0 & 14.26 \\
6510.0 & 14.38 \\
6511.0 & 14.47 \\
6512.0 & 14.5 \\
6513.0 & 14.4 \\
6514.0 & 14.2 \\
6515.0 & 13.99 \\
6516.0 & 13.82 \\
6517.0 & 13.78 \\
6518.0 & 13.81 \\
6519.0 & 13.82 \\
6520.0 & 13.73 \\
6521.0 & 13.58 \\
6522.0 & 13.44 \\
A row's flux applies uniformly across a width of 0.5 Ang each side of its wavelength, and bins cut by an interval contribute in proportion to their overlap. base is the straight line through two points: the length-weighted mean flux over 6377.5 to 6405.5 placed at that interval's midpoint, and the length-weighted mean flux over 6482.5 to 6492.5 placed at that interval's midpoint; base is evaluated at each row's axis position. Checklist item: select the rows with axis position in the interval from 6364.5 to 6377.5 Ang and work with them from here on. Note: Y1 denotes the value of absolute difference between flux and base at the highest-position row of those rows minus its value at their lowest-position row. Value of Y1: -0.1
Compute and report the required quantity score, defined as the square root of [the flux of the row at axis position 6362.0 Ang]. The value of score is 3.60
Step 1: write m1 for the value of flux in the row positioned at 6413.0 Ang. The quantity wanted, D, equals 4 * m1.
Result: 50.8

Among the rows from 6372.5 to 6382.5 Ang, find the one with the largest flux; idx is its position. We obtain 6381.0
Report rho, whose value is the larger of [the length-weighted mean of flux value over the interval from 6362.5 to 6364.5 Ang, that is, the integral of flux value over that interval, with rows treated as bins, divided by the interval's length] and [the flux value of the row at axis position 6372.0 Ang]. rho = 13.7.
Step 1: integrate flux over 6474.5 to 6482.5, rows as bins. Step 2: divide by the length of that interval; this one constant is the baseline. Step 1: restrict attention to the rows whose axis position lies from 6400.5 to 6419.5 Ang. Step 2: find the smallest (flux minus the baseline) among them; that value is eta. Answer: -0.5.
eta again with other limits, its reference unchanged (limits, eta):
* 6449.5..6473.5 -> 0.0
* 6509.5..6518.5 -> 0.6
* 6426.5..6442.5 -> -0.2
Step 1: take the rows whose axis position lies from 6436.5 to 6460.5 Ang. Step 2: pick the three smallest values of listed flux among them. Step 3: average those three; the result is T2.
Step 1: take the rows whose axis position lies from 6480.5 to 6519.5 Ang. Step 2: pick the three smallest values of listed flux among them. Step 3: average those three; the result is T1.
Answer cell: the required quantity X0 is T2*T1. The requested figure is 150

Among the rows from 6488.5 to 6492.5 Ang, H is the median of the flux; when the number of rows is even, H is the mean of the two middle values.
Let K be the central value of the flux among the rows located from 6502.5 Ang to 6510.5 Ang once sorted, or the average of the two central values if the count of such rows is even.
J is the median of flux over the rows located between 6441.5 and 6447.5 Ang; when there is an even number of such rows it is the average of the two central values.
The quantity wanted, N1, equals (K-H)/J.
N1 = 0.01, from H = 13.8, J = 13.7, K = 14.0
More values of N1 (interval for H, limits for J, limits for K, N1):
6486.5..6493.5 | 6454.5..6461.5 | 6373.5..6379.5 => -0.06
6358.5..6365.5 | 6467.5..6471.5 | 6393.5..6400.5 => 0.10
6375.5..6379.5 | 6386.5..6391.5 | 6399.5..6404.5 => 0.21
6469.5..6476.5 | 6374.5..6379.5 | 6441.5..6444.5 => -0.09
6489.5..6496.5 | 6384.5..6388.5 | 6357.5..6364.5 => -0.08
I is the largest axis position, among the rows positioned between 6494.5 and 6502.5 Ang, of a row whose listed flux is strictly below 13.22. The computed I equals 6501.0 Ang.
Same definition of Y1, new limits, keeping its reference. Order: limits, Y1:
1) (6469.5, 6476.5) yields -0.7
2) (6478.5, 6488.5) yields 0.0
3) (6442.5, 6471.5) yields 1.5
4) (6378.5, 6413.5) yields 0.6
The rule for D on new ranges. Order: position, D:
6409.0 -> 52.5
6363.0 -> 51.1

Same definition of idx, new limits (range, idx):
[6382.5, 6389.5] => 6383.0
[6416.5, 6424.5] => 6419.0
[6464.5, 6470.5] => 6470.0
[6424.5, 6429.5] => 6426.0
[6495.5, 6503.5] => 6496.0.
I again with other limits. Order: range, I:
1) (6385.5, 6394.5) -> 6391.0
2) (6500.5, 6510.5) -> 6501.0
